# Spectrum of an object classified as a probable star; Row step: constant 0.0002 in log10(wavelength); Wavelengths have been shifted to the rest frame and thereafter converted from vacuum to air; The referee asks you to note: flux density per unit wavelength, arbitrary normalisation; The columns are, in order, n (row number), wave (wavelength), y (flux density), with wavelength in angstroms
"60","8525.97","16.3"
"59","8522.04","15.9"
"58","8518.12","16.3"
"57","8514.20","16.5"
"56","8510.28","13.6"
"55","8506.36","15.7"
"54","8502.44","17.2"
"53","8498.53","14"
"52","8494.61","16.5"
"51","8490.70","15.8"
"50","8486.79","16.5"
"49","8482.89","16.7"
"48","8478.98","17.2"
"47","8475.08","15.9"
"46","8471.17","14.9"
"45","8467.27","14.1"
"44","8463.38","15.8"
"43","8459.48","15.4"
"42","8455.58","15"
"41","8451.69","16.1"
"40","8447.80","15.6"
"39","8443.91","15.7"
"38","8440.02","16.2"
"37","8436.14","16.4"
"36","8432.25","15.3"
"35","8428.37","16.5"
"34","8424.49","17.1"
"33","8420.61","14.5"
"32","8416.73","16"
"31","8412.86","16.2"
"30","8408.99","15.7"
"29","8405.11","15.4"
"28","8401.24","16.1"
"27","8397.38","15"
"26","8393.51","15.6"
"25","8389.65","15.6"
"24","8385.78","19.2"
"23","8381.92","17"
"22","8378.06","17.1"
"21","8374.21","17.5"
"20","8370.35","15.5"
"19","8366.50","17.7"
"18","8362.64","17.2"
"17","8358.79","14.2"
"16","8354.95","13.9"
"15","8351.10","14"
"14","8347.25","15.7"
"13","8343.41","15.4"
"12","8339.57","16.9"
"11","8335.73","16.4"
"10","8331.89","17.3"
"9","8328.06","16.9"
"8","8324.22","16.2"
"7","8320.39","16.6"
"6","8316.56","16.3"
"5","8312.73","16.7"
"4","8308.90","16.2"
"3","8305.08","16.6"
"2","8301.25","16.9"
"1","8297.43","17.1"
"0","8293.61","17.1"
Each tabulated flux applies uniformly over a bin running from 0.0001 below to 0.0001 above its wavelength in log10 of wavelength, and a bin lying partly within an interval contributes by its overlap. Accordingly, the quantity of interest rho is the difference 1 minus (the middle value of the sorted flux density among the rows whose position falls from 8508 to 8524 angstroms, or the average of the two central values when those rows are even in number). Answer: -15.1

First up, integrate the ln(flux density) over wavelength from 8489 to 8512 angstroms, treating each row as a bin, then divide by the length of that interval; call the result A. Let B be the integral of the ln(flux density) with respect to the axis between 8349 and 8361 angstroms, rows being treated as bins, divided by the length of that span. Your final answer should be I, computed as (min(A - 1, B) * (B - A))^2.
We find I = 0.023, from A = 2.74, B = 2.65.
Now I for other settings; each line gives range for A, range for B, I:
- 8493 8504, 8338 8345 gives 0.002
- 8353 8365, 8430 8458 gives 0.005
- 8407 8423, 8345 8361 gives 0.017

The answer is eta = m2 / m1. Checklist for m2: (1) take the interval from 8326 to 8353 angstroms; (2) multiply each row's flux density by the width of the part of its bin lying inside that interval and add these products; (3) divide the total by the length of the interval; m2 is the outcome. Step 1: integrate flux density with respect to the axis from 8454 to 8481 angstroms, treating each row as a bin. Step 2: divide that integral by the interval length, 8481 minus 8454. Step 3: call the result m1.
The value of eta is 1.04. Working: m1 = 15.5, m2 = 16.1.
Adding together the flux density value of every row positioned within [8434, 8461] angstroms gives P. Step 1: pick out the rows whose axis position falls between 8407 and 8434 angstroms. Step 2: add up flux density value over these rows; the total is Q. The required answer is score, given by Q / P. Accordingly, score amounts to 1.01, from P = 110.4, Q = 111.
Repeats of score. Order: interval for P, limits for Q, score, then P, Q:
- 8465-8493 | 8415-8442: 1.01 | 111.1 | 112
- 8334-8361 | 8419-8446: 1.05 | 106.5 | 112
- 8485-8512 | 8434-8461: 1.01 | 109.3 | 110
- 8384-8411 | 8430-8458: 0.98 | 112.6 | 110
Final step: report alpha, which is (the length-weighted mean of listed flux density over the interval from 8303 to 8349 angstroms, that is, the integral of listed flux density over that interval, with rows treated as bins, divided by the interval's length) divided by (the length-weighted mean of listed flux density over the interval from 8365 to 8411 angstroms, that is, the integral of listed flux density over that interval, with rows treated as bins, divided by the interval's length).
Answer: 1.00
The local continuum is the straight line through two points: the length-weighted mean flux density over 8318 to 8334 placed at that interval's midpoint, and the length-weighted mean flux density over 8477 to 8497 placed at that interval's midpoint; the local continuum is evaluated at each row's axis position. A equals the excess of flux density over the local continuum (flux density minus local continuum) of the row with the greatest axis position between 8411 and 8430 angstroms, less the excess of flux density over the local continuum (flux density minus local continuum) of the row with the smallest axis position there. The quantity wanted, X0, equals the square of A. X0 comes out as 0.1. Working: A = 0.3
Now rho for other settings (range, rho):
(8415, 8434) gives -15.0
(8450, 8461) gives -14.4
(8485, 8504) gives -15.5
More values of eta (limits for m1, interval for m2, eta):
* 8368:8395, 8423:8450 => 0.96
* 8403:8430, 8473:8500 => 1.01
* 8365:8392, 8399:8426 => 0.93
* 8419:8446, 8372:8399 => 1.05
